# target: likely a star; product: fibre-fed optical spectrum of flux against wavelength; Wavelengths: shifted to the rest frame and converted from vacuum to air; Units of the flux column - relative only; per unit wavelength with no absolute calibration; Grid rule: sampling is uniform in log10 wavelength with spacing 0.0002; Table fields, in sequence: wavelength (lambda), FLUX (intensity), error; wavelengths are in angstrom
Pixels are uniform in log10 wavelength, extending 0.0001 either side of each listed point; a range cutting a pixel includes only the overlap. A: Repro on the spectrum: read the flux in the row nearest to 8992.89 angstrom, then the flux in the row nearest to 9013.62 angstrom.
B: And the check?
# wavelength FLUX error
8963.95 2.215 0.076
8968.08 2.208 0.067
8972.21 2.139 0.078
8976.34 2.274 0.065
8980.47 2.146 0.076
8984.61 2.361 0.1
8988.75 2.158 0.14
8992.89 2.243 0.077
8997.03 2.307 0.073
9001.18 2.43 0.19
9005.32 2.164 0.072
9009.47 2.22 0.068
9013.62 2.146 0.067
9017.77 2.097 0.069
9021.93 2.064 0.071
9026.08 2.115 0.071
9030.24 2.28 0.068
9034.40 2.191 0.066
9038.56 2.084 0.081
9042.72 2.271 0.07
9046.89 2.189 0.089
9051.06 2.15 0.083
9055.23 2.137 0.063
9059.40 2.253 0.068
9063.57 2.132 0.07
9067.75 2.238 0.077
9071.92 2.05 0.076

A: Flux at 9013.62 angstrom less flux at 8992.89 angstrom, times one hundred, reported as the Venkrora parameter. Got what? -10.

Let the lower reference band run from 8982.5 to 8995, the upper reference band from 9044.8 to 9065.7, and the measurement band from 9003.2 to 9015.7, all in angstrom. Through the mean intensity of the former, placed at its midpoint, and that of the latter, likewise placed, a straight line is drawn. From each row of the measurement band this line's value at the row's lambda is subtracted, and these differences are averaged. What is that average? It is -0.05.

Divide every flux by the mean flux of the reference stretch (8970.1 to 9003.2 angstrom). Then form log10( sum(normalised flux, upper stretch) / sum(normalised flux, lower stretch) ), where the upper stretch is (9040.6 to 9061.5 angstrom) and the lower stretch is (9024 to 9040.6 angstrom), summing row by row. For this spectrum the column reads 0.1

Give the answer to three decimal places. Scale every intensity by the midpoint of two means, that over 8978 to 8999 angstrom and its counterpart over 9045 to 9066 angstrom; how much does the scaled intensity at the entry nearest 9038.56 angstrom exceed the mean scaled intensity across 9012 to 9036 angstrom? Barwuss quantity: -0.029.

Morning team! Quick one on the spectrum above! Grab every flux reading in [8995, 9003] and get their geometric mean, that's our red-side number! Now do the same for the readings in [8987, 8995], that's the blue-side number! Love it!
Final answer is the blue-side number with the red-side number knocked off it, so -0.17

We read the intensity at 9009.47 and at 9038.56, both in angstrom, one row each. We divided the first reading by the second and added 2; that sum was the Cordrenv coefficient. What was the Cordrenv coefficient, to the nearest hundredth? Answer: 3.07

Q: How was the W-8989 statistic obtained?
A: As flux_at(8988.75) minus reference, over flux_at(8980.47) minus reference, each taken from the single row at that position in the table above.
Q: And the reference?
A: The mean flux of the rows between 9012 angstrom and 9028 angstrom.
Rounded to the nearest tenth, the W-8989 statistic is 1.3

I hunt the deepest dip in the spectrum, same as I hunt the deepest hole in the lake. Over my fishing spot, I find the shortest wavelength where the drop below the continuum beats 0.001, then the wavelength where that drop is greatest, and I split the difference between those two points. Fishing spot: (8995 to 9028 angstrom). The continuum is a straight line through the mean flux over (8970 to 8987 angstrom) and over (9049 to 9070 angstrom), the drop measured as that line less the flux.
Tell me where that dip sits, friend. 9013.6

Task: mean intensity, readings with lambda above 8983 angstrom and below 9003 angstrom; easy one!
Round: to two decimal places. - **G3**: 2.30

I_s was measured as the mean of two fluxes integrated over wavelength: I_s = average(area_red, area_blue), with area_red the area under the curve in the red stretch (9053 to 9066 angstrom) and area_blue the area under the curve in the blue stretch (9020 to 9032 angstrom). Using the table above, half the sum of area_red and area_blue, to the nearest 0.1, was 27.0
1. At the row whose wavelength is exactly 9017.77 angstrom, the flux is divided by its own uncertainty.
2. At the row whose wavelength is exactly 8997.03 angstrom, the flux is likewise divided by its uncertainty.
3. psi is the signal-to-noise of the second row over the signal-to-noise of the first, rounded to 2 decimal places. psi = 1.04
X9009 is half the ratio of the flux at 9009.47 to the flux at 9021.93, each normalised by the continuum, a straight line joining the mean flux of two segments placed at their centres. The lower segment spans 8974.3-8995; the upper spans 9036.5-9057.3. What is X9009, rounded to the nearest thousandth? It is 0.534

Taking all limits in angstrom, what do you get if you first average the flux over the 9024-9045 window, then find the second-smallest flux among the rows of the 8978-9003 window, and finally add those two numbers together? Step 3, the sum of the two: 4.35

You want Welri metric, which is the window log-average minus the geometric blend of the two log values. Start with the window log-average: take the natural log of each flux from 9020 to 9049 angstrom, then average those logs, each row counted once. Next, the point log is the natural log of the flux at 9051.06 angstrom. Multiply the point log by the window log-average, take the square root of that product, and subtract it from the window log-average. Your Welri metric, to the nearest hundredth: 0.00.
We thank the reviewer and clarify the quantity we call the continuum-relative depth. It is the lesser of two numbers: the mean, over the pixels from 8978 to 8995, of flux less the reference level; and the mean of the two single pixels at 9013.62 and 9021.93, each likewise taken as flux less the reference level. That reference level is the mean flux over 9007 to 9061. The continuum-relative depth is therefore -0.06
